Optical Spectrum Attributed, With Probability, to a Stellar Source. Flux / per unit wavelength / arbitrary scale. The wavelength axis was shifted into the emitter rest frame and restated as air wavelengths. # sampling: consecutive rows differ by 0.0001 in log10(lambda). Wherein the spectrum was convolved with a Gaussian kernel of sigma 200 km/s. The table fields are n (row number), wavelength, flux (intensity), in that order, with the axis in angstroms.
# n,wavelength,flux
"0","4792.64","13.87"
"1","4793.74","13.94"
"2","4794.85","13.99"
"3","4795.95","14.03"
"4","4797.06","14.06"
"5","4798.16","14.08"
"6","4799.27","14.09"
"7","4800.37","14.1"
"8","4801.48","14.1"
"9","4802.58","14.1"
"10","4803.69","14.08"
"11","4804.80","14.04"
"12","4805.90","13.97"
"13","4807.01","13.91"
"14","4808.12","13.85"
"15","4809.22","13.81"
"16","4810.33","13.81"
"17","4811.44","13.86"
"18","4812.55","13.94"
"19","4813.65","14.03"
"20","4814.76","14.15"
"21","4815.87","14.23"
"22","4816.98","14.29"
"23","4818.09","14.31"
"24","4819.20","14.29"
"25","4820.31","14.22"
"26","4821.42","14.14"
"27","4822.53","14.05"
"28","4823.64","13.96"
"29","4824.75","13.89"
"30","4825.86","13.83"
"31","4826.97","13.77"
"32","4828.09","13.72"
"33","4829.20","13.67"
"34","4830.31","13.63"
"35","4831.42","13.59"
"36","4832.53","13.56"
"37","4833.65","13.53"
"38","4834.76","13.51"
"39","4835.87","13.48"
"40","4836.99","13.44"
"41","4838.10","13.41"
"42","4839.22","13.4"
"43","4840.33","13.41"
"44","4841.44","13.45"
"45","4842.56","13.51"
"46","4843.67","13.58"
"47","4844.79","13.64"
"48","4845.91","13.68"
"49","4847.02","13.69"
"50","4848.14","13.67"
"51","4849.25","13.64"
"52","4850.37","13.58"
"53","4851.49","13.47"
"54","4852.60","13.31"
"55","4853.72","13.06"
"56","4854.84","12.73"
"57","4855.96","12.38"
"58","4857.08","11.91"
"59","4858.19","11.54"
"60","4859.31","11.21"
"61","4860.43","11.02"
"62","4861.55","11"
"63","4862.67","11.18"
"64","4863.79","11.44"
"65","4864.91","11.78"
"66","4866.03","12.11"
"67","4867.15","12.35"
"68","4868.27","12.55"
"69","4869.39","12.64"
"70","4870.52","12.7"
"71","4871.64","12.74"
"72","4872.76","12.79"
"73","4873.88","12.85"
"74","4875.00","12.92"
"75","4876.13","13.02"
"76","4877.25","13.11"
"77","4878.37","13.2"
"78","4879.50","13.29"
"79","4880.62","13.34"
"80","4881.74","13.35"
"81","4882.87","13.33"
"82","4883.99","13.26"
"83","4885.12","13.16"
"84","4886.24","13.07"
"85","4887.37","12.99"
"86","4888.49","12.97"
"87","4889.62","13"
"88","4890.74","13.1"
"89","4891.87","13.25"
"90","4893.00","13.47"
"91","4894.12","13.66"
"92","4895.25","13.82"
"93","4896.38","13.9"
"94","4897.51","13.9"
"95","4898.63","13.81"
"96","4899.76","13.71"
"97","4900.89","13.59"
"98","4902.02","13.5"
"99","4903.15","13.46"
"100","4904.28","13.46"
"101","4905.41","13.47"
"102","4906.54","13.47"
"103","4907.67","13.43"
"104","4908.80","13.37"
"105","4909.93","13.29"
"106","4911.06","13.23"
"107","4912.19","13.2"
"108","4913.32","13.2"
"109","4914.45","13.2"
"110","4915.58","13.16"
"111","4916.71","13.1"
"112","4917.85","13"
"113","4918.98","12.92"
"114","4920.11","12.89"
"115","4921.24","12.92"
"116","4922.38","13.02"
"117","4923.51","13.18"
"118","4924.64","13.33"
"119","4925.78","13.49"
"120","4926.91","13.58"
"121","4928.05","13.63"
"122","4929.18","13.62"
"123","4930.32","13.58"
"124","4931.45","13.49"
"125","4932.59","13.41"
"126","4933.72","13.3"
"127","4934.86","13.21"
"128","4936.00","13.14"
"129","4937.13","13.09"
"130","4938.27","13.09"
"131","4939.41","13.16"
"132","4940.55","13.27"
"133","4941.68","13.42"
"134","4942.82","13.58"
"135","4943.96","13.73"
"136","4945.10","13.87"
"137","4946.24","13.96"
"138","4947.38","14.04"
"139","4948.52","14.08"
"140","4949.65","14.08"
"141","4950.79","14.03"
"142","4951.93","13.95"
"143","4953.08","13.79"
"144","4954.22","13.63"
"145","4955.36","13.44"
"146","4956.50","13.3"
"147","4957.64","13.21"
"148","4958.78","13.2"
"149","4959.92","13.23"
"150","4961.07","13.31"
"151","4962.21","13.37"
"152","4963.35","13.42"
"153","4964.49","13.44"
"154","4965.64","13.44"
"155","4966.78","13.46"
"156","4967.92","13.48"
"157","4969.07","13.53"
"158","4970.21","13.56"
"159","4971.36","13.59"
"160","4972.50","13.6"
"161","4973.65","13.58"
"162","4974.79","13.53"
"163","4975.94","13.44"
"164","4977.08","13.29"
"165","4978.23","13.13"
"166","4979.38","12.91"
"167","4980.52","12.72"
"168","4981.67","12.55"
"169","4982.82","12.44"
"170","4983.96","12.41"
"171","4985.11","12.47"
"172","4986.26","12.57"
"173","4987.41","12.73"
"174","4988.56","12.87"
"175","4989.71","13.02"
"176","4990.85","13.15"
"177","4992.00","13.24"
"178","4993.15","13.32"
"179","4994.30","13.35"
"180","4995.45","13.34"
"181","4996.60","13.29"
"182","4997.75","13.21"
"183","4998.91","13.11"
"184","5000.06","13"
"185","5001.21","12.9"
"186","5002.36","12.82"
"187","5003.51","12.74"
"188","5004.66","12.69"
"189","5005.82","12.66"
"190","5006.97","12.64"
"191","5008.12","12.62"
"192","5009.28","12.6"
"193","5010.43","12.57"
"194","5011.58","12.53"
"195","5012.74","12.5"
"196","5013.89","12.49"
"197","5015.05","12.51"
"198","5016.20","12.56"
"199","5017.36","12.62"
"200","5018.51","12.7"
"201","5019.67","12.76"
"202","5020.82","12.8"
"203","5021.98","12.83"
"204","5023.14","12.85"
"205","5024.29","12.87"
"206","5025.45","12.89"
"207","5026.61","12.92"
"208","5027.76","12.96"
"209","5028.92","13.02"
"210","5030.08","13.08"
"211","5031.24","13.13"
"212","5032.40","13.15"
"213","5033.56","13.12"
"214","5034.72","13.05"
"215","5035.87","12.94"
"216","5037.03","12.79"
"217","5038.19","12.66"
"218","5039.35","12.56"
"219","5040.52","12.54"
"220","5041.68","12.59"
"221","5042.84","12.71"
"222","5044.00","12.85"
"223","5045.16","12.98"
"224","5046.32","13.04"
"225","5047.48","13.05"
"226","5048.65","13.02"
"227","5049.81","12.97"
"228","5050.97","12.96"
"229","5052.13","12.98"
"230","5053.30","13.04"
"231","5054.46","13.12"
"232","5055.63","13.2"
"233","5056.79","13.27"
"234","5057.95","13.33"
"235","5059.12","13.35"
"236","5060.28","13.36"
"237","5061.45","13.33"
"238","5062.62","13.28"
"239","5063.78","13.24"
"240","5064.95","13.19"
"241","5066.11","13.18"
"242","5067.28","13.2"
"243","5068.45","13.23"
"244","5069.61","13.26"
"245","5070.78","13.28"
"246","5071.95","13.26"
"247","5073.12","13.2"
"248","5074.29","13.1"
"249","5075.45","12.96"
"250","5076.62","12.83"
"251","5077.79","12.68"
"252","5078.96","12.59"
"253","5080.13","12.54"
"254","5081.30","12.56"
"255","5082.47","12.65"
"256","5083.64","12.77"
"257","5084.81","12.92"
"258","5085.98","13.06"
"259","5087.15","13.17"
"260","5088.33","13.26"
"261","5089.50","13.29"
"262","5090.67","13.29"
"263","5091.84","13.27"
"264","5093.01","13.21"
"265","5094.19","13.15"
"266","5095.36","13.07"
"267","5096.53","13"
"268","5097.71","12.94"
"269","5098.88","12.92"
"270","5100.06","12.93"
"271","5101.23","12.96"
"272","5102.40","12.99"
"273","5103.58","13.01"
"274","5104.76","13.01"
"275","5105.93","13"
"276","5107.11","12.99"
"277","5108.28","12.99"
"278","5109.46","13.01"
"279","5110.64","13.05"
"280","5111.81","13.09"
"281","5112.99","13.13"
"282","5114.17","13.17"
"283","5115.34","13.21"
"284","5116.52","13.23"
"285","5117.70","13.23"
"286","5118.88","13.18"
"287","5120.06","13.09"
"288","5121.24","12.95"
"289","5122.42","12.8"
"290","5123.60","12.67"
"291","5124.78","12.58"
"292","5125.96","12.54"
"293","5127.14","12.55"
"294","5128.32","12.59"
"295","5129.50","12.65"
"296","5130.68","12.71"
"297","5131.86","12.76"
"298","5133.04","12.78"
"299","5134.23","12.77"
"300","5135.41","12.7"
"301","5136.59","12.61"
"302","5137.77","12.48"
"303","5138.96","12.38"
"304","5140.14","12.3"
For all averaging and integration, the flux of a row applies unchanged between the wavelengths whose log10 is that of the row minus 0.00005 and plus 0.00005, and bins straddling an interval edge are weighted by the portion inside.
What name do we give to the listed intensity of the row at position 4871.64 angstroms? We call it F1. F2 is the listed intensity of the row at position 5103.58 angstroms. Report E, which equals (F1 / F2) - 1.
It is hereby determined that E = -0.021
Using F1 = 12.74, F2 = 13.01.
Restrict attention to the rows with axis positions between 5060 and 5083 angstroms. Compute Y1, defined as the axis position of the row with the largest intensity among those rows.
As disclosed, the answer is 5060.28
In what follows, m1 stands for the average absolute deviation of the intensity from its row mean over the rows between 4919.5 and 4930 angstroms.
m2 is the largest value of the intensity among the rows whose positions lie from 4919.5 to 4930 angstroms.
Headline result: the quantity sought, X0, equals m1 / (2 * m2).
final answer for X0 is 0.010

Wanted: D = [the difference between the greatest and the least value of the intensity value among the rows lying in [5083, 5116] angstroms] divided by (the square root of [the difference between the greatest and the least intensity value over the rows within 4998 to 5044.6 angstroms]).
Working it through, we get 0.6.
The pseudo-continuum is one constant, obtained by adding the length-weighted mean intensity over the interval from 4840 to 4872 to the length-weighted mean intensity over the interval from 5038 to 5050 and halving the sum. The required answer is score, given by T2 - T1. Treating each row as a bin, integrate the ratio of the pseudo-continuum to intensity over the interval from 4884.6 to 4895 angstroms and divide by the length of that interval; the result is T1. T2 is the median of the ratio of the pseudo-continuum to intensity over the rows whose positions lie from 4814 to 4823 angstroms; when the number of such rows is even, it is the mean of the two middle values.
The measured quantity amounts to -0.07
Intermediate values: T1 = 0.96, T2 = 0.895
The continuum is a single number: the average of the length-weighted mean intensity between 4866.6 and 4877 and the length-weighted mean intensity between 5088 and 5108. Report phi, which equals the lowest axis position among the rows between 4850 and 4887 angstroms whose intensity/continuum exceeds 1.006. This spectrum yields 4850.37 angstroms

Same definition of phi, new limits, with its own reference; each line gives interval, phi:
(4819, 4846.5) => 4819.20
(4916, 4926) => 4916.71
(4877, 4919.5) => 4877.25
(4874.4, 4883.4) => 4876.13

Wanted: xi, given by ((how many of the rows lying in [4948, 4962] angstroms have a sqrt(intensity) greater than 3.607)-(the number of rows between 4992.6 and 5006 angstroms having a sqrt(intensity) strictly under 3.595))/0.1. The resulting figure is 70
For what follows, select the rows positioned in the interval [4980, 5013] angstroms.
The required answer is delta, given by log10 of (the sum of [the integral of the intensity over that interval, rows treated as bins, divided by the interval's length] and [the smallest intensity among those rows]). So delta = 1.40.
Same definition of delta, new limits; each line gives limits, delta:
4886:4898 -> 1.42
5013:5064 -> 1.41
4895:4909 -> 1.43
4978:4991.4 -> 1.40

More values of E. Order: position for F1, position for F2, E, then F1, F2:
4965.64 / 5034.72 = 0.030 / 13.44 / 13.05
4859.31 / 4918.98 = -0.132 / 11.21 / 12.92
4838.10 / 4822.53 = -0.046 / 13.41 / 14.05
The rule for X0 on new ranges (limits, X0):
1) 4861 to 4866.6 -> 0.015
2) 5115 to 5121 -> 0.002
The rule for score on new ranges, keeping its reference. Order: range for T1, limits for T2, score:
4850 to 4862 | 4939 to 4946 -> -0.10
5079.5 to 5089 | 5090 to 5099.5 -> -0.02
